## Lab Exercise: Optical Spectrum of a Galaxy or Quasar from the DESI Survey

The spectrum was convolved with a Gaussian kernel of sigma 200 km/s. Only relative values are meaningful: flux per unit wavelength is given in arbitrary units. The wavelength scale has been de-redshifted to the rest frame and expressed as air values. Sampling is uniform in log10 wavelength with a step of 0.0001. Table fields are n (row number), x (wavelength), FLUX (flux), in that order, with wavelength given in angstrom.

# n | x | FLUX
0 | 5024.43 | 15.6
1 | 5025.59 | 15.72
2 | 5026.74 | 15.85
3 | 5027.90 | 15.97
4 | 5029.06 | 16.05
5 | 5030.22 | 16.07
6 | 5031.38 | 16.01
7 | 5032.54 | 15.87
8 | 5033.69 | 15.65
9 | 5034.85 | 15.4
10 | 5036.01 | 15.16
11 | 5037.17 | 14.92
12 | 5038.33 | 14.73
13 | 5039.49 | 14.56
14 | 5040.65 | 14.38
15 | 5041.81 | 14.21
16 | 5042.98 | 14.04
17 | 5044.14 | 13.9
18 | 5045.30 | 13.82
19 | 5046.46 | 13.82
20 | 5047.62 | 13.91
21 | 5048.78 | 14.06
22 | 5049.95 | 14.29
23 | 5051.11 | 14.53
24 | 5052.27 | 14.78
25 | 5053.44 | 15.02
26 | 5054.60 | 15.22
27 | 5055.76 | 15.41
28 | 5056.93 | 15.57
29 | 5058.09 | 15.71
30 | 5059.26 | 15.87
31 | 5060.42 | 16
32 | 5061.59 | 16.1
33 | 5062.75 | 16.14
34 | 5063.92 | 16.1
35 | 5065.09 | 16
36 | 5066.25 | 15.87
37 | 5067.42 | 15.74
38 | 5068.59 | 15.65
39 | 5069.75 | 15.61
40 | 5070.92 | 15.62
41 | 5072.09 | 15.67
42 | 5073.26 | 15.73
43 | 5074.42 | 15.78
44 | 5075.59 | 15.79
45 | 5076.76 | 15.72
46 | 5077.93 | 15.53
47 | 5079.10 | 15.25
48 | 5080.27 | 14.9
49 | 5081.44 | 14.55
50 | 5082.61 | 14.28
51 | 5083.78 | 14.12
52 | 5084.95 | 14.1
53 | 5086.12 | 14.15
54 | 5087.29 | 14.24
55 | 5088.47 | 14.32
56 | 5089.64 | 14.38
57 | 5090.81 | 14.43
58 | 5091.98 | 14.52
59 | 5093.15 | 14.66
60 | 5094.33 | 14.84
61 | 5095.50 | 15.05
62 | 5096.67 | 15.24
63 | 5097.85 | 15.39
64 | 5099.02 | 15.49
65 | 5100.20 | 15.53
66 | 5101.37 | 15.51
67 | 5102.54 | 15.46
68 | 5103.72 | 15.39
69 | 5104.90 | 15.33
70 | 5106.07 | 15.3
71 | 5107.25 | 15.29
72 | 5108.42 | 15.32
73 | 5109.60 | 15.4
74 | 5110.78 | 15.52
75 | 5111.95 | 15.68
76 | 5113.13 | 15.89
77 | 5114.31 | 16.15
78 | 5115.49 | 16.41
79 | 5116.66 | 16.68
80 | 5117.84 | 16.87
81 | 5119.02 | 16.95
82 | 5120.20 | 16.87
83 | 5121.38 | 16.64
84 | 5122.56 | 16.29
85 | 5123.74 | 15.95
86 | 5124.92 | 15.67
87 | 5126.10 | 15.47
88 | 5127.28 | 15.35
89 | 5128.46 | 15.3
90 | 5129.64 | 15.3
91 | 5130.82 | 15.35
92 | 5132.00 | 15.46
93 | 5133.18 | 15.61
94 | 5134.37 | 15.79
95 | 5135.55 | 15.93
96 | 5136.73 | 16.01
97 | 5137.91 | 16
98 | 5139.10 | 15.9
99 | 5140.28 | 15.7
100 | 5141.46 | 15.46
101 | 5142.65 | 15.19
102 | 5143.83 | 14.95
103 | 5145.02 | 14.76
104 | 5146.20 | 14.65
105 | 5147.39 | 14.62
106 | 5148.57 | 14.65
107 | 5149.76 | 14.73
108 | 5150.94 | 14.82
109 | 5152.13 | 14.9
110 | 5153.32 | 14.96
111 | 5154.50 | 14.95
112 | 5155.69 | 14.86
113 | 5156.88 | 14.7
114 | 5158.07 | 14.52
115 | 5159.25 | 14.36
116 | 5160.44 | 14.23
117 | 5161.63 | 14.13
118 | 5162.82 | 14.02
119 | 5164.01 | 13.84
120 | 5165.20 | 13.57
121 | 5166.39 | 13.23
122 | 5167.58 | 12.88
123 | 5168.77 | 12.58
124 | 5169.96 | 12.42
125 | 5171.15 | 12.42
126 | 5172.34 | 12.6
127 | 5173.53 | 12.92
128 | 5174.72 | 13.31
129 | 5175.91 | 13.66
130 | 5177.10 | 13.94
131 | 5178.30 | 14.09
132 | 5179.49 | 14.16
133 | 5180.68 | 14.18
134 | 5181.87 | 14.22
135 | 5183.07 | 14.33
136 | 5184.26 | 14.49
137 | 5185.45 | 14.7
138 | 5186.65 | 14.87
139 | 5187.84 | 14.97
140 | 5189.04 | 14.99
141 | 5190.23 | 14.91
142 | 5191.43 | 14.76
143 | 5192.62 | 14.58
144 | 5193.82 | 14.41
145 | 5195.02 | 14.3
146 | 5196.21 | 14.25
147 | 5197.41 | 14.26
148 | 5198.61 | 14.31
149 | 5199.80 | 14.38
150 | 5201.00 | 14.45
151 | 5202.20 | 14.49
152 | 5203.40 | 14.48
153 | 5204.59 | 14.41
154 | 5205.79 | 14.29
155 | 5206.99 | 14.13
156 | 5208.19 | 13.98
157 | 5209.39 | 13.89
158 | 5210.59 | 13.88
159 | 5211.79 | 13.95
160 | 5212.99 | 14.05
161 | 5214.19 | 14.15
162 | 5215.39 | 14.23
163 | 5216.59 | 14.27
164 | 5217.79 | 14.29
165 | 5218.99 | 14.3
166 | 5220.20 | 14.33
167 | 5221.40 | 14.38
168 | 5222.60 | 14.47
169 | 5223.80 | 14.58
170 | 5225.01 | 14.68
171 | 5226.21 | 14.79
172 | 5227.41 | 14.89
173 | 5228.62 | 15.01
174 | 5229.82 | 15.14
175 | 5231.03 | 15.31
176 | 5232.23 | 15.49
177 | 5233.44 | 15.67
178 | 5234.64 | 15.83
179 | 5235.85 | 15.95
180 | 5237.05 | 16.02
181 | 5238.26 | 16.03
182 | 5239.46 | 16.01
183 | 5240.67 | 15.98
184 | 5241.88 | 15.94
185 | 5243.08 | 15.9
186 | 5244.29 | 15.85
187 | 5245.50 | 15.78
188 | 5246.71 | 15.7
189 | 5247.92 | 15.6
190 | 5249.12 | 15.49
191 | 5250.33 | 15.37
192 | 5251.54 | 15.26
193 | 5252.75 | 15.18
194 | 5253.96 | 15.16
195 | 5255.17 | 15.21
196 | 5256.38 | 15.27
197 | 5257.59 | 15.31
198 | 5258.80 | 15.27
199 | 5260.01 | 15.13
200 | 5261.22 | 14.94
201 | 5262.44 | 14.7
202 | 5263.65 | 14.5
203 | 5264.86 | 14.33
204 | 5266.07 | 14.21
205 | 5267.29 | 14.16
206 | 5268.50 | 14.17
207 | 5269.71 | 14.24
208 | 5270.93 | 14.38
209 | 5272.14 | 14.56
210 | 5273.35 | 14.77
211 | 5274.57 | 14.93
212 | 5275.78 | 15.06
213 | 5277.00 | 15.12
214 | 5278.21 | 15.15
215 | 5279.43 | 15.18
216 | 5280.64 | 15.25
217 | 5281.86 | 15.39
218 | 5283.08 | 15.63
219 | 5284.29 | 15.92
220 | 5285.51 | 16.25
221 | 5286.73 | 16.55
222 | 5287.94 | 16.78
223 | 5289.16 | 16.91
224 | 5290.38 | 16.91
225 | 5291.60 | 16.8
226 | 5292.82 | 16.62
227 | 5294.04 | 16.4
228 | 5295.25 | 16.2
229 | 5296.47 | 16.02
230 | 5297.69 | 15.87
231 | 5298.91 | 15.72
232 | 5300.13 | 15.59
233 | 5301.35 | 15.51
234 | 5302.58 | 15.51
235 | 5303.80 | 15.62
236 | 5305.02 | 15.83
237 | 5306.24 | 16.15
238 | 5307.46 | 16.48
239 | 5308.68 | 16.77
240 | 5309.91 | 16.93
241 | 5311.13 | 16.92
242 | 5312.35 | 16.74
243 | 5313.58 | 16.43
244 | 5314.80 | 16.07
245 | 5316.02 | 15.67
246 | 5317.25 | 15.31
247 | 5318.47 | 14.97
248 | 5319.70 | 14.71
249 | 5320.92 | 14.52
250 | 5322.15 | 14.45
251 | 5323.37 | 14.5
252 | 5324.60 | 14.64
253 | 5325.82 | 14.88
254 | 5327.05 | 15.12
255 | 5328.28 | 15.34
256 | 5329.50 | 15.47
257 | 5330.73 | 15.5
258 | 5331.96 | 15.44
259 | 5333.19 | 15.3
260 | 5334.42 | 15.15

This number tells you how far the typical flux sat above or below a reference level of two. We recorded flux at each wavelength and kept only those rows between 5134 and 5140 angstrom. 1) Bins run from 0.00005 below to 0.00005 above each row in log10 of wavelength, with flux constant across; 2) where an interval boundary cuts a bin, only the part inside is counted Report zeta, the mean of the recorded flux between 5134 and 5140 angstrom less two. 13.9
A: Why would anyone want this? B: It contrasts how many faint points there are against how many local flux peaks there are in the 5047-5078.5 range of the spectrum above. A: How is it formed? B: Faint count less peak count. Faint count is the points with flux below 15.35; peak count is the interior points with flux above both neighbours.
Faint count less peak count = 5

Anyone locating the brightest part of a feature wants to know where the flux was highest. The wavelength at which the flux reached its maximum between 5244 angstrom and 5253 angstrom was 5244.29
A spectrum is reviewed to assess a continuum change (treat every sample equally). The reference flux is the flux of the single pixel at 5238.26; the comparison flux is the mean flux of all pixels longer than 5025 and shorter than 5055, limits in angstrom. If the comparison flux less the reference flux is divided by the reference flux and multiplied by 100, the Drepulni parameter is -6.9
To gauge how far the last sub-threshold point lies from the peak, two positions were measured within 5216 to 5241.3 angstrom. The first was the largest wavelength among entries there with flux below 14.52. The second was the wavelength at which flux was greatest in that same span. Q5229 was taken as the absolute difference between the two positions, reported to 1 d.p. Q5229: 15.7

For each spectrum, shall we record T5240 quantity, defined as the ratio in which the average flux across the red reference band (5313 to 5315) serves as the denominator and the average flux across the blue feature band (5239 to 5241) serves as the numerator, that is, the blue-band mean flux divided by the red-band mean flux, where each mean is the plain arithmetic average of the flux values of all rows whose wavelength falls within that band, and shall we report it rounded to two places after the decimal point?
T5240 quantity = 0.98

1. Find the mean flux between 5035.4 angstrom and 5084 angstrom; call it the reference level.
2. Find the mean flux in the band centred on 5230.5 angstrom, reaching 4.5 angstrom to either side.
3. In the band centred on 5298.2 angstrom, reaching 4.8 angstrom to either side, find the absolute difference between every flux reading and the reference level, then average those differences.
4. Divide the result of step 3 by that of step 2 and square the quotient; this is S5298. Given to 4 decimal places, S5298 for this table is 0.0025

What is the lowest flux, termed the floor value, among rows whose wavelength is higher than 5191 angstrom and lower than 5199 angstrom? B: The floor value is 14.25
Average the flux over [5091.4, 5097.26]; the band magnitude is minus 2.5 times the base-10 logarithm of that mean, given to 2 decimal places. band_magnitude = -2.93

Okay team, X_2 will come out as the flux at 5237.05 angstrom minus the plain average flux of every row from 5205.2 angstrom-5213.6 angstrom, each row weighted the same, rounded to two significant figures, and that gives 2.0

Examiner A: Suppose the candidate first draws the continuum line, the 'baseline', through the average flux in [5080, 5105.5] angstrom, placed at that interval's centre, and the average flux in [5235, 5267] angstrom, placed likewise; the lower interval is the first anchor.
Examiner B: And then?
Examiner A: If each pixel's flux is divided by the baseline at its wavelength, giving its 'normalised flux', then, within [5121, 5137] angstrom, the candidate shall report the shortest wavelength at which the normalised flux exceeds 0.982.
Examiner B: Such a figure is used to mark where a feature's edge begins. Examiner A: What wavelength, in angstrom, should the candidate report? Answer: 5121.38 angstrom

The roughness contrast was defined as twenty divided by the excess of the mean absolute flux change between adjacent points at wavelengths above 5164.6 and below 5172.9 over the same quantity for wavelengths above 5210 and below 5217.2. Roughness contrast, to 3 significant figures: 139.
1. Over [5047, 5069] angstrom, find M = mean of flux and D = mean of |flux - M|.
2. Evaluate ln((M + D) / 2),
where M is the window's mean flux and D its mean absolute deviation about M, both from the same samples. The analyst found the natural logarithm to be 2.08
